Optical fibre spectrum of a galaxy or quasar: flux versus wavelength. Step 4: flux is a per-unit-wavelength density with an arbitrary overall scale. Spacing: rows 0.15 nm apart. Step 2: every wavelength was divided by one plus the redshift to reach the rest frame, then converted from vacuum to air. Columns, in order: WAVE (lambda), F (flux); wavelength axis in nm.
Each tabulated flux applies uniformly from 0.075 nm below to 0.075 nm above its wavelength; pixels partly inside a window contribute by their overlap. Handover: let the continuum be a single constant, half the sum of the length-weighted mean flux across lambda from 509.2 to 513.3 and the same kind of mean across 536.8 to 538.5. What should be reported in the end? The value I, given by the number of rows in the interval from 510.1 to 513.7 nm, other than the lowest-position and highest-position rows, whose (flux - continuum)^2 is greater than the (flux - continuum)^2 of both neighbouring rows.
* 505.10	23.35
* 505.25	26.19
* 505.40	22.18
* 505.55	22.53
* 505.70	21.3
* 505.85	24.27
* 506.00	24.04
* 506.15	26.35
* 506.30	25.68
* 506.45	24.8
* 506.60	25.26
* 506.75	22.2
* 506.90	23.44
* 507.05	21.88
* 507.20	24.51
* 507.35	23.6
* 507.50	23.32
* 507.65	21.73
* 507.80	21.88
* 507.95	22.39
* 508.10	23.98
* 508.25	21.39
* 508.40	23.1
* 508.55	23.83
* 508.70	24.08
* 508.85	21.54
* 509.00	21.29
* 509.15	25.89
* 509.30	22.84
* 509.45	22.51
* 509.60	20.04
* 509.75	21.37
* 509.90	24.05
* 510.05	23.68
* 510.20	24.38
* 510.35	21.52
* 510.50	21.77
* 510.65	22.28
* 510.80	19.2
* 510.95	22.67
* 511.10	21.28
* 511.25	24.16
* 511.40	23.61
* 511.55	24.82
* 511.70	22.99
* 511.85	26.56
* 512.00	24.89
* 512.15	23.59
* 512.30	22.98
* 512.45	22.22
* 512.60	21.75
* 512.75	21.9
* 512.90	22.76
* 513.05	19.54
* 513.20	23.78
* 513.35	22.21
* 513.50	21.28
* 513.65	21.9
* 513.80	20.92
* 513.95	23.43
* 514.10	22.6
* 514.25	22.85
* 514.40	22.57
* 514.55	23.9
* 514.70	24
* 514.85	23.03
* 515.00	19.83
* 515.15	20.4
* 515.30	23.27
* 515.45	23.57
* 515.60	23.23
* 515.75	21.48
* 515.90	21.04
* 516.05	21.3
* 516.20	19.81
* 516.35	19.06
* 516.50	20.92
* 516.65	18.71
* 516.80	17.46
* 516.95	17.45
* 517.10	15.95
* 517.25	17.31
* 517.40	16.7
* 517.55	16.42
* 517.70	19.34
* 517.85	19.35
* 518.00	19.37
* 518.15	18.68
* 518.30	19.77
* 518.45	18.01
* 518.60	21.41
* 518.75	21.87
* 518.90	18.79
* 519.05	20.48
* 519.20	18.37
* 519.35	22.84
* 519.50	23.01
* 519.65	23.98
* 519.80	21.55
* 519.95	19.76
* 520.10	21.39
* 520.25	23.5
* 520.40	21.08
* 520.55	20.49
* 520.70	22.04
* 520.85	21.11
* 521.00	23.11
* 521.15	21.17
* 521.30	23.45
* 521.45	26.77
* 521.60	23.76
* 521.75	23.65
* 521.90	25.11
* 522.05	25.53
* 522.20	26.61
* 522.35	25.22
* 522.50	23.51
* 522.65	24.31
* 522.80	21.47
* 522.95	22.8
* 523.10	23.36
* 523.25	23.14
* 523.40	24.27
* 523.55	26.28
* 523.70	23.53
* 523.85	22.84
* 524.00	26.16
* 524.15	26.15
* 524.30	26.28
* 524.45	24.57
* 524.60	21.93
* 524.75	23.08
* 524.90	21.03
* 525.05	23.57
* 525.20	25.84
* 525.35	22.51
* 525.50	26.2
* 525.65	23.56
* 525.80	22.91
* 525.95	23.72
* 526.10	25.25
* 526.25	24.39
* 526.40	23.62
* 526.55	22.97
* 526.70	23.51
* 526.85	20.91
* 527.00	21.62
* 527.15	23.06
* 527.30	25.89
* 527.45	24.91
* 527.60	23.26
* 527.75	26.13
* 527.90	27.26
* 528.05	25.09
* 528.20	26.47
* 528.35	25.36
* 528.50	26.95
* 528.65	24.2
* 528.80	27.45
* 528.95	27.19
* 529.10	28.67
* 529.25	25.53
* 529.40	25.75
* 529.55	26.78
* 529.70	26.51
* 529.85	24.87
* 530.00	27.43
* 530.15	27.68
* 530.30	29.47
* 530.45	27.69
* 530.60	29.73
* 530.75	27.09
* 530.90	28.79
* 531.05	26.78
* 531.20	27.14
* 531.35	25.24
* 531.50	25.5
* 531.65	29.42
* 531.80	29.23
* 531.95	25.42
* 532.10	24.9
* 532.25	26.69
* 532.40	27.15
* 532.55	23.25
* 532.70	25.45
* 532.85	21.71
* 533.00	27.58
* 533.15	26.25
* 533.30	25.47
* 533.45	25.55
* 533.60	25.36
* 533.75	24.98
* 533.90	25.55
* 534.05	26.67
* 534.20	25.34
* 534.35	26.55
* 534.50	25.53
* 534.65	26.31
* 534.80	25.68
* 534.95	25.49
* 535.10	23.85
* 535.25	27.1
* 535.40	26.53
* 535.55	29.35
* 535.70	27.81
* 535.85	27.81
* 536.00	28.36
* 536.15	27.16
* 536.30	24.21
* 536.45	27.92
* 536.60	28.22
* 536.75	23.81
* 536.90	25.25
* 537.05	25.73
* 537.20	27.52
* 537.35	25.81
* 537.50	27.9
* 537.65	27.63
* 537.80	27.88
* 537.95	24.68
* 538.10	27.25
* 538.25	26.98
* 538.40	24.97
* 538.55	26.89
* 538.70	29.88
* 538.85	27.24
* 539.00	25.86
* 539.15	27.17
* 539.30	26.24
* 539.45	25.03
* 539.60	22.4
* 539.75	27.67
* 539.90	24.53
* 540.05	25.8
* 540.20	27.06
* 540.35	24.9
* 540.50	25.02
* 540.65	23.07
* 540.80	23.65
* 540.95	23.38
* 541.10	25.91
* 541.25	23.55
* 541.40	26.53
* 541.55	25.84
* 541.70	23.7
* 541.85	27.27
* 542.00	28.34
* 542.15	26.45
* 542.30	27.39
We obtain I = 8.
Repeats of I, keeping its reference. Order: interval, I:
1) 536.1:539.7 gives 7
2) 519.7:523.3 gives 9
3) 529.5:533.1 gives 6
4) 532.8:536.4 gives 8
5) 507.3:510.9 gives 6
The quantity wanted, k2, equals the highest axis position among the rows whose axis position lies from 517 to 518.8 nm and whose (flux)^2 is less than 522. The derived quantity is 518.75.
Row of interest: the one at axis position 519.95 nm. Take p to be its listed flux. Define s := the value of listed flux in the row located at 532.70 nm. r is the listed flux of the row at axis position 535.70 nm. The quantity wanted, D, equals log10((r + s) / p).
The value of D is 0.431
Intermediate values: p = 19.76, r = 27.81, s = 25.45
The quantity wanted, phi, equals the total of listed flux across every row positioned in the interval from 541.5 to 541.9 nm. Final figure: 77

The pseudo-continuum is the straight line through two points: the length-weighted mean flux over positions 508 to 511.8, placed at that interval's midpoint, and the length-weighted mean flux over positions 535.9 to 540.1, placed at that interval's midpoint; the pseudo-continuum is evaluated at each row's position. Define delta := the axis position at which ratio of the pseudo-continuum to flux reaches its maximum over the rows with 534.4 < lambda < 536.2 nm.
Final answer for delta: 535.10 nm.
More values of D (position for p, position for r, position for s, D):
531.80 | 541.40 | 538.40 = 0.246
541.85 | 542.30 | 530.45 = 0.305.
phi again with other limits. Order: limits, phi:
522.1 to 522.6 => 75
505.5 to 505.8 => 44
